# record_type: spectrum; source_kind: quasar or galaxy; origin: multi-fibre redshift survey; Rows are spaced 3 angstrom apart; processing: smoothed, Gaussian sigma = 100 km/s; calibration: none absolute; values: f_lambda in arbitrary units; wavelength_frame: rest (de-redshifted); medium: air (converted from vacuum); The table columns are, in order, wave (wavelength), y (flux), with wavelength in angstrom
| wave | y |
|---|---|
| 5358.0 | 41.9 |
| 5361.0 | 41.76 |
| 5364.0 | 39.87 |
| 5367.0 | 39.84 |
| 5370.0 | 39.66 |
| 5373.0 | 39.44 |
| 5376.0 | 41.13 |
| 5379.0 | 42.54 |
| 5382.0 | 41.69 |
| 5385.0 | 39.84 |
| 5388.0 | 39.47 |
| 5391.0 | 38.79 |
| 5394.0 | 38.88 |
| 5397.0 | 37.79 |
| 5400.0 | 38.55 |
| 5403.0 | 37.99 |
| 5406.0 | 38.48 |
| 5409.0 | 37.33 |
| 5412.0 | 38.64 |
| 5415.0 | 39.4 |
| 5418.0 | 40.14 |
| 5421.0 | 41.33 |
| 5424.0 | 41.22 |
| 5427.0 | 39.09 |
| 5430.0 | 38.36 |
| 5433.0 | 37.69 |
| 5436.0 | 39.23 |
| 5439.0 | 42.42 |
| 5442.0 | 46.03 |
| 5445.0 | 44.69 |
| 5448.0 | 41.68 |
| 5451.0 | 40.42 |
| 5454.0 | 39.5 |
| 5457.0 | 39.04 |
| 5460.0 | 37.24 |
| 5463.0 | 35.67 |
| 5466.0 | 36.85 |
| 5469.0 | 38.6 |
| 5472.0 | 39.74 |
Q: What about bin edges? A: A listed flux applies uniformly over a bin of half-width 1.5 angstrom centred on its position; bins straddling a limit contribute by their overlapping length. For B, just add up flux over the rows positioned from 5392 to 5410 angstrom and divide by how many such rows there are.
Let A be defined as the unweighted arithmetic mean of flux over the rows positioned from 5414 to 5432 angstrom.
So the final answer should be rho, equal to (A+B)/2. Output 39.0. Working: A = 39.9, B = 38.2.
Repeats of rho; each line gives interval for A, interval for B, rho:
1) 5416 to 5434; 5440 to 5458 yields 40.8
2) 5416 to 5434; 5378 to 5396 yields 39.9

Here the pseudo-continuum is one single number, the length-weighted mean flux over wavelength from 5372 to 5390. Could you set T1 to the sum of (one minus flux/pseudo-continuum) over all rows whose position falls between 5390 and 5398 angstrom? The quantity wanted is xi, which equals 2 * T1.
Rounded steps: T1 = 0.16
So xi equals 0.32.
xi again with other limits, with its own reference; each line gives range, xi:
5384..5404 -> 0.66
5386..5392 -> 0.15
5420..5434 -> 0.28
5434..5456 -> -0.46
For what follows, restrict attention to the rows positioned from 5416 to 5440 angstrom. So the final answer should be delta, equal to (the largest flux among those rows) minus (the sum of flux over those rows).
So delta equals -277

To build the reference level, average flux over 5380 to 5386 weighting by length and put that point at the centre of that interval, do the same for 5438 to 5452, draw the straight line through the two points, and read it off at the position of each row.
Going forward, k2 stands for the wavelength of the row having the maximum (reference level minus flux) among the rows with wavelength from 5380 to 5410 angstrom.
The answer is 5409.0 angstrom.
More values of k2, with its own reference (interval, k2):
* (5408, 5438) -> 5433.0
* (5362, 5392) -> 5391.0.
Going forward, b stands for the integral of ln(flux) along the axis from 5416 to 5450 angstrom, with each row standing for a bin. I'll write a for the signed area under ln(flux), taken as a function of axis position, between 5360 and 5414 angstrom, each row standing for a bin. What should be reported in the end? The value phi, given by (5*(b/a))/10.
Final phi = 0.3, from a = 199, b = 126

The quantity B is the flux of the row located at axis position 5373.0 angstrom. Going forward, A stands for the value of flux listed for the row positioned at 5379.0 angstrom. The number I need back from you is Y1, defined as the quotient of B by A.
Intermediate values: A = 42.54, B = 39.44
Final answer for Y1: 0.927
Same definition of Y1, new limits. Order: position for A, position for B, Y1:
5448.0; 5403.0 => 0.911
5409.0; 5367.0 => 1.067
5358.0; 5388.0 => 0.942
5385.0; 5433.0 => 0.946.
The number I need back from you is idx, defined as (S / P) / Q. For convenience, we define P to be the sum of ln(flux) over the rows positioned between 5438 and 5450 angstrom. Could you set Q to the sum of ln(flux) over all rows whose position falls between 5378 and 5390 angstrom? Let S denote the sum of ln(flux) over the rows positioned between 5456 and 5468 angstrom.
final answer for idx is 0.065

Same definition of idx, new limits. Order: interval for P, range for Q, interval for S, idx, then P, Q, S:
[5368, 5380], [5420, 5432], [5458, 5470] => 0.066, 14.8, 14.8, 14.5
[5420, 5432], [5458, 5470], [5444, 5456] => 0.070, 14.8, 14.5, 14.9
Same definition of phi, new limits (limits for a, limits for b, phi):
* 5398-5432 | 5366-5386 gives 0.3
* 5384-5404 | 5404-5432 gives 0.7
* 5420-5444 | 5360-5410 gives 1.0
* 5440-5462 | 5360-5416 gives 1.3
